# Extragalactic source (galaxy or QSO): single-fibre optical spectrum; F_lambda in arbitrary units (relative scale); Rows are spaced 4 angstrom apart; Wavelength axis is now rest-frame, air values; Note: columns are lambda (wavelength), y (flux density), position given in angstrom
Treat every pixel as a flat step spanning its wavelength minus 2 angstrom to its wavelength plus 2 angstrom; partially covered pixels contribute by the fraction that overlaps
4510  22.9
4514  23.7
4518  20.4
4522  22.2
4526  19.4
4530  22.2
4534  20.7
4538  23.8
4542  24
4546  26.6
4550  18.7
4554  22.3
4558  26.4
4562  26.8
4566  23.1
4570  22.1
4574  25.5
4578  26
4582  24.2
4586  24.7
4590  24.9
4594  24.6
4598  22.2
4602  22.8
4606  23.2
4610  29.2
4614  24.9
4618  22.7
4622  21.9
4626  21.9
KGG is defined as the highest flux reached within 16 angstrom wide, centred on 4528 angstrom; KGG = 22.2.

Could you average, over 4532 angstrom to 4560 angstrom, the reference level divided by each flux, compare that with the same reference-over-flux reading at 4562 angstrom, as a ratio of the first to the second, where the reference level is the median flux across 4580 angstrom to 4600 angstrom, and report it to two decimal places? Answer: 1.17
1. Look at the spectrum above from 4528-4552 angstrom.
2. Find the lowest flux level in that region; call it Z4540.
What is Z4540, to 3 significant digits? 18.7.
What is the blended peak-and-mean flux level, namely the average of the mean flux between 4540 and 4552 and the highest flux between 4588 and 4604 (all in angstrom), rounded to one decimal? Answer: 24.0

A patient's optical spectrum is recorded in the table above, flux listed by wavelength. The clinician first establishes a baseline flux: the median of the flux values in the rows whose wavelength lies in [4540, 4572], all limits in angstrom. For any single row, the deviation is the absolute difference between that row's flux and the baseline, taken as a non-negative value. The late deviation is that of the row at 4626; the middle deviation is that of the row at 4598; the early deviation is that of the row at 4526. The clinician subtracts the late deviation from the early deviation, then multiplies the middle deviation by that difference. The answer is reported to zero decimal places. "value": 3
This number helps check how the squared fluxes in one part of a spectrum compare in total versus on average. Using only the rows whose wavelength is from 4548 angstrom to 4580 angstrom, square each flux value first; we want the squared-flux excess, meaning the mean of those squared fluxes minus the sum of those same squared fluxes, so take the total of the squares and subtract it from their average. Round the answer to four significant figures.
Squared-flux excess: -4034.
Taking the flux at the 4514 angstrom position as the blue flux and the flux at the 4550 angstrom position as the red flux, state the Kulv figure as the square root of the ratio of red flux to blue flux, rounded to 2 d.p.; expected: 0.89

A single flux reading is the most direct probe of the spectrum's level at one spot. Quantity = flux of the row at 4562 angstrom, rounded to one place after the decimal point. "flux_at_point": 26.8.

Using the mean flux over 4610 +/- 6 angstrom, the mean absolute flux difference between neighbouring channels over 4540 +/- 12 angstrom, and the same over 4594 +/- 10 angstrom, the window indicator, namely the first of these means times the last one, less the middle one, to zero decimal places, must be 19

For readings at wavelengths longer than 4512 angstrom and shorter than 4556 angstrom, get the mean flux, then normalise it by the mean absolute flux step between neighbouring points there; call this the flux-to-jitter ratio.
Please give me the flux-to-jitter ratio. 7.5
